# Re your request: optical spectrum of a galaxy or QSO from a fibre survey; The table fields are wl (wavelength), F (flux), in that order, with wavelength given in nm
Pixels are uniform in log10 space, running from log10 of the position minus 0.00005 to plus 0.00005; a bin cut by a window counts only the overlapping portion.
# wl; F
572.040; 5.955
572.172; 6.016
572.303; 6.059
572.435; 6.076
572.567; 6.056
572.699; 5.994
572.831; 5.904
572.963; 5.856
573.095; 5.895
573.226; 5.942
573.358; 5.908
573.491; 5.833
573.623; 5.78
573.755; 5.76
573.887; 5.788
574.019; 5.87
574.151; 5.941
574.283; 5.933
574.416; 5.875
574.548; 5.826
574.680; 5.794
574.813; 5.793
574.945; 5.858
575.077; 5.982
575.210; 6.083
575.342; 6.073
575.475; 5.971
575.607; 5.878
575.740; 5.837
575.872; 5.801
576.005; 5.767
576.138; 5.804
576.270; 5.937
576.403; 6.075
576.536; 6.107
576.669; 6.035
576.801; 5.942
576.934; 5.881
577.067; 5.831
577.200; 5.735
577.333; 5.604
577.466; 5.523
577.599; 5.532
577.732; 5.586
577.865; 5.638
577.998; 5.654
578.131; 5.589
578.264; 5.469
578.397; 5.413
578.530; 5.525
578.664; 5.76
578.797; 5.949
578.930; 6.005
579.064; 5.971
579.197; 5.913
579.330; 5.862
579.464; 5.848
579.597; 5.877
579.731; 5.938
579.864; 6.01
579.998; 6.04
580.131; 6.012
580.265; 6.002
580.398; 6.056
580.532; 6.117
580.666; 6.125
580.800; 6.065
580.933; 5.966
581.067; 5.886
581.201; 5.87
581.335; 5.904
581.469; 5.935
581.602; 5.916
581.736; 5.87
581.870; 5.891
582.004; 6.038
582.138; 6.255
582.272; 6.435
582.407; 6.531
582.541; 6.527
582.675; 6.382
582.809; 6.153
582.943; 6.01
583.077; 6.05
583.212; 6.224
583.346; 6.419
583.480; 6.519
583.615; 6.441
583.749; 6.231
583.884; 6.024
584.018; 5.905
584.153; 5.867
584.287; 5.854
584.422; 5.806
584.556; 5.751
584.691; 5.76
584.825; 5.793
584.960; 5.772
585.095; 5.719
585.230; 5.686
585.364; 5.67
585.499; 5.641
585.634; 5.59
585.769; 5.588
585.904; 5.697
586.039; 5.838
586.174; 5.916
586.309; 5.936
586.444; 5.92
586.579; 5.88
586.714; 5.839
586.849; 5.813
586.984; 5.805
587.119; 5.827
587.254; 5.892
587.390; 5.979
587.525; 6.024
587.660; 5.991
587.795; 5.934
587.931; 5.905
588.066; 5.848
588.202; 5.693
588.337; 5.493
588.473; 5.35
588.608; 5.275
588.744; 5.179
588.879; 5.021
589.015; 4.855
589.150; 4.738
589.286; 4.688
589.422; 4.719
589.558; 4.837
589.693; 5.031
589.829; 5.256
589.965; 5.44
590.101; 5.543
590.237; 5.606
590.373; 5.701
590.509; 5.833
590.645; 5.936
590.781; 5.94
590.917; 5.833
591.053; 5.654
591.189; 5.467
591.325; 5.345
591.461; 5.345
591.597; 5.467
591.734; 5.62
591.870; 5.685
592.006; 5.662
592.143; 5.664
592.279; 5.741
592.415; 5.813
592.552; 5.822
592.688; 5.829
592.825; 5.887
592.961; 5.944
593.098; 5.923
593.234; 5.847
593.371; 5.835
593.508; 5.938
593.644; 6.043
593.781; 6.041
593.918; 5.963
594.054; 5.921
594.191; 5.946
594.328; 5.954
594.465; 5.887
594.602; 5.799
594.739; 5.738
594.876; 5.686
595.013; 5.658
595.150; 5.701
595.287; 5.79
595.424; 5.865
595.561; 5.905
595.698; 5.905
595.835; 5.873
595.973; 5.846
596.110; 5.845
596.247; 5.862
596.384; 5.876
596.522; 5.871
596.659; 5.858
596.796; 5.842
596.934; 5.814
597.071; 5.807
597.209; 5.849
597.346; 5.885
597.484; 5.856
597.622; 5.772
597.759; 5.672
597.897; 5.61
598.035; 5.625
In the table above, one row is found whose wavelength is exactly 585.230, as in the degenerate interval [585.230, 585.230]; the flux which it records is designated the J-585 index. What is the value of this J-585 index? 5.686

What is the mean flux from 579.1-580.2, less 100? -94.06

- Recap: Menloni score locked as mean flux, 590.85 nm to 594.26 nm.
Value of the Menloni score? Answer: 5.77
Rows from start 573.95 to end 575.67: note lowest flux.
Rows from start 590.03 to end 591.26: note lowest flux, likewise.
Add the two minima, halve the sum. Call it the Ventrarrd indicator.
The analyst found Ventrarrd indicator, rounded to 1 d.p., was 5.6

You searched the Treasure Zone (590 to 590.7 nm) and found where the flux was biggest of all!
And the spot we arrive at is 590.645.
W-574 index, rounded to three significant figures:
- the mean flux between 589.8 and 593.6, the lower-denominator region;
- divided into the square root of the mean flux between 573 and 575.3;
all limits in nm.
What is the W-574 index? 0.425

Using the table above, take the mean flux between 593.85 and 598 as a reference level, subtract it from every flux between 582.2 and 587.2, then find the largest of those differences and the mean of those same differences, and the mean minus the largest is -0.6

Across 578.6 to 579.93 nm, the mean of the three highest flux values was 6.00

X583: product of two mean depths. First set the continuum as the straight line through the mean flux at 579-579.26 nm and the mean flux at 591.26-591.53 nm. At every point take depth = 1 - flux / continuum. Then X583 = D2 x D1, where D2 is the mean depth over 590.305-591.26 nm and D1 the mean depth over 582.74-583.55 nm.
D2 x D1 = 0.006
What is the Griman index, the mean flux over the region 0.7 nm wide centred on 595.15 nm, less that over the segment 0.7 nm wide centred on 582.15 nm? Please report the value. -0.49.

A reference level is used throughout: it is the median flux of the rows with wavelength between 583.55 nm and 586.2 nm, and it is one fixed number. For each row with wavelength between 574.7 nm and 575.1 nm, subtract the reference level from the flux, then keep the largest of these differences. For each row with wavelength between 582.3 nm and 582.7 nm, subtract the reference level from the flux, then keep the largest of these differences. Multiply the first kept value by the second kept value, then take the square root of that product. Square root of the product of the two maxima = 0.39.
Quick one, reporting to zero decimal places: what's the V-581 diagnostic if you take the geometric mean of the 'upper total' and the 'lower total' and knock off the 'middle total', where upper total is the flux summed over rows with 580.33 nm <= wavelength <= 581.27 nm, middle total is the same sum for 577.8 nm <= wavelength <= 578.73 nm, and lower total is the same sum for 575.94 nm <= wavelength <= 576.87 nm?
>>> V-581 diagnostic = 3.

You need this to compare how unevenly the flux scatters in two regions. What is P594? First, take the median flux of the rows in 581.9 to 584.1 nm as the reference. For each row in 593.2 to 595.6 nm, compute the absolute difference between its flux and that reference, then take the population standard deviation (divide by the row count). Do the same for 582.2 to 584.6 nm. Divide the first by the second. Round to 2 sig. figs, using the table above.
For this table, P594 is 0.86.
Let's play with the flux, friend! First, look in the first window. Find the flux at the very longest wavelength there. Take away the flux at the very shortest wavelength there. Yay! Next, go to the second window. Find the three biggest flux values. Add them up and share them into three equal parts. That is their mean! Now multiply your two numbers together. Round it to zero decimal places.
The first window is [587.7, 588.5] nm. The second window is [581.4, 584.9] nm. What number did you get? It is -4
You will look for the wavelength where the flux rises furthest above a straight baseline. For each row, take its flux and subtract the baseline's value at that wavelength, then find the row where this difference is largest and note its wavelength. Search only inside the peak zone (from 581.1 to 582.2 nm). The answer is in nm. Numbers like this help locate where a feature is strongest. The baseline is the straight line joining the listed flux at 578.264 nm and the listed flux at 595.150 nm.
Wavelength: 582.138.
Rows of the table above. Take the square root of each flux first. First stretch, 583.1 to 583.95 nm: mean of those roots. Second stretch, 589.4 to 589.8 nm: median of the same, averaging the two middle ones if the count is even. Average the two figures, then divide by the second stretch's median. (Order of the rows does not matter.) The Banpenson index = 1.07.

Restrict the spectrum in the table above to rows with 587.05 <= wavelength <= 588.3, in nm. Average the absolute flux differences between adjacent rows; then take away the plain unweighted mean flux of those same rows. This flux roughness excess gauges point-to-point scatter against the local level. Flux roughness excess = -5.8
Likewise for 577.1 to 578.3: -5.5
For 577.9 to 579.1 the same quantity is -5.6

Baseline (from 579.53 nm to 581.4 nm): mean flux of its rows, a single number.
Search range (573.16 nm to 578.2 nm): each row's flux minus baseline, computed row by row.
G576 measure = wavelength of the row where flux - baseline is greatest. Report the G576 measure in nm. 576.536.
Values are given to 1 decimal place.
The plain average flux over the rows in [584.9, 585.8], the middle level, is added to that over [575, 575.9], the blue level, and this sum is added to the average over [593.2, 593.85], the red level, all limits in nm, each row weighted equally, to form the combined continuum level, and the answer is 17.6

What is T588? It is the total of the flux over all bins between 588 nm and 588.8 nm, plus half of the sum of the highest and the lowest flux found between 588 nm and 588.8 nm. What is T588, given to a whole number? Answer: 38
